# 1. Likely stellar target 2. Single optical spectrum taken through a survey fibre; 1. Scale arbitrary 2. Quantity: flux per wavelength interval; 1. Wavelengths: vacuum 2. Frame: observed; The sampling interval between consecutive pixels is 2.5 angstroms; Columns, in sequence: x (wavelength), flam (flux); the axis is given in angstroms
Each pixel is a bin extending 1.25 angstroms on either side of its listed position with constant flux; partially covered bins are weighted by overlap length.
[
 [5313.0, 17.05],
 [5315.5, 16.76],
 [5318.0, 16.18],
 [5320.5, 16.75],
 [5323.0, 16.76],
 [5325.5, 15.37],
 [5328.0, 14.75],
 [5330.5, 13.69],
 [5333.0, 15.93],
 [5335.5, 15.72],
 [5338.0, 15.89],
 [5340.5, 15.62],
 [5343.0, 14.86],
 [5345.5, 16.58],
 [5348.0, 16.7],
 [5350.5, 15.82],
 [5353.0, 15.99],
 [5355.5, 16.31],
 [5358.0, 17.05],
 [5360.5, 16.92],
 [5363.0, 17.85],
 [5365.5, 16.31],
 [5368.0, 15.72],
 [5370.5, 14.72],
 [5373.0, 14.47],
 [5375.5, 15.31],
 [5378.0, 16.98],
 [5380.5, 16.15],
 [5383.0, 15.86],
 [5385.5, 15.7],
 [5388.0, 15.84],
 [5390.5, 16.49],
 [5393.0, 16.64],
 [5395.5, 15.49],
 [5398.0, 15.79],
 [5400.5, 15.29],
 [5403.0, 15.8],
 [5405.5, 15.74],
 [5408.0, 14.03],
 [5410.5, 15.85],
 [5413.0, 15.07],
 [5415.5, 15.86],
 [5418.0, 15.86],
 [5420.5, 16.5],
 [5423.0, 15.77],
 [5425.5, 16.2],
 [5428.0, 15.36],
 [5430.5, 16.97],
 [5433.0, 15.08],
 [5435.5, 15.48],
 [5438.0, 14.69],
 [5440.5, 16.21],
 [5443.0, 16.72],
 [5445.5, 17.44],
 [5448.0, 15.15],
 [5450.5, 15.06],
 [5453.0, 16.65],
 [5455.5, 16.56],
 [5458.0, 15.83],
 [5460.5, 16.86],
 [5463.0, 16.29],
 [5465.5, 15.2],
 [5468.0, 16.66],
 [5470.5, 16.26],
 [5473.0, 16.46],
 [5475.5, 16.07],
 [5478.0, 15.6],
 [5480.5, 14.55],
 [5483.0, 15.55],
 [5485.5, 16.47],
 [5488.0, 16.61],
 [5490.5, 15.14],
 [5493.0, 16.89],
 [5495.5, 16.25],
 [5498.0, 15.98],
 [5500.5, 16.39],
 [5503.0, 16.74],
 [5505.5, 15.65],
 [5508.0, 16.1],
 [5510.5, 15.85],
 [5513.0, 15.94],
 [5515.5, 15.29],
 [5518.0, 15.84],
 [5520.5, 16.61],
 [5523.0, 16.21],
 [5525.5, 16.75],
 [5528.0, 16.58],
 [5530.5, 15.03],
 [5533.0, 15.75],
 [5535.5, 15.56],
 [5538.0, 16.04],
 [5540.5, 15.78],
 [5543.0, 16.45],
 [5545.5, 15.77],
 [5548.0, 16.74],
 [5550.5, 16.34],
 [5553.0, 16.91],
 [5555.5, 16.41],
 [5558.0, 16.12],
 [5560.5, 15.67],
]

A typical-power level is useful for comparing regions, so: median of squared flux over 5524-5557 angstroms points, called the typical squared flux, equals 267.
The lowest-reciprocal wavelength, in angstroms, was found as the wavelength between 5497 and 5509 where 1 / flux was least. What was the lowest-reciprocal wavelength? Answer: 5503.0 angstroms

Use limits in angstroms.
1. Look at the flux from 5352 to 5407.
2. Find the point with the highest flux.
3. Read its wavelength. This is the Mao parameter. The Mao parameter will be 5363.0 angstroms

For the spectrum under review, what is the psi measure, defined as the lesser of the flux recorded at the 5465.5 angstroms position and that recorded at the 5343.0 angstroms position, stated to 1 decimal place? 14.9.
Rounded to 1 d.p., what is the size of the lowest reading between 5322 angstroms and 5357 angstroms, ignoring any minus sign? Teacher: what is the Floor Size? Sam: 13.7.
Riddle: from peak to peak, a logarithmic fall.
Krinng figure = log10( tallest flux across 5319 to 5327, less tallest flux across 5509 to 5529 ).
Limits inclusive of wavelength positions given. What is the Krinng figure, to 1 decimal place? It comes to -2.0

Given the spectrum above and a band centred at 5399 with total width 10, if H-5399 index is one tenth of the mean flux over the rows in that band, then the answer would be 1.56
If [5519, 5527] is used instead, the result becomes 1.65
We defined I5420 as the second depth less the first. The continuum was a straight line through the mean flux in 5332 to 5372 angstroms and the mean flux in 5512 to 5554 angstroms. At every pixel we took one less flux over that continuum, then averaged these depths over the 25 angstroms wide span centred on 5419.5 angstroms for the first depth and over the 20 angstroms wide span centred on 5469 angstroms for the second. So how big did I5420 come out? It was -0.027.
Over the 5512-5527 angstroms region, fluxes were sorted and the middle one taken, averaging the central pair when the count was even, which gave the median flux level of 16.1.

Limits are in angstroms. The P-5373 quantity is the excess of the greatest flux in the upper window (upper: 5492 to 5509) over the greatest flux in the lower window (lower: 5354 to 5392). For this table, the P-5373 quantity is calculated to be -1.0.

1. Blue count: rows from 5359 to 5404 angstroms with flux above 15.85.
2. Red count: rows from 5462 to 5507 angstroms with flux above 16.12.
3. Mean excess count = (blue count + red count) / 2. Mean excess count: 9.0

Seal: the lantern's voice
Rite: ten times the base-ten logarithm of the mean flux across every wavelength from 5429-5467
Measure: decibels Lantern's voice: 12.0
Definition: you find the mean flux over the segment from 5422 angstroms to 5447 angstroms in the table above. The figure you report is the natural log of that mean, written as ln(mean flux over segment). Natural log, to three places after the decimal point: 2.772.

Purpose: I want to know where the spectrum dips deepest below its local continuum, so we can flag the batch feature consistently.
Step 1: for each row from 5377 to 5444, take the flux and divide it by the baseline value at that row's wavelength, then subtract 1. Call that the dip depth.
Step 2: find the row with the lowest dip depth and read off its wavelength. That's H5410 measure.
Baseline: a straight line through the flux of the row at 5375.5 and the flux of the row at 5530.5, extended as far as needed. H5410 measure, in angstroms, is 5408.0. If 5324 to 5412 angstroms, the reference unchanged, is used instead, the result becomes 5330.5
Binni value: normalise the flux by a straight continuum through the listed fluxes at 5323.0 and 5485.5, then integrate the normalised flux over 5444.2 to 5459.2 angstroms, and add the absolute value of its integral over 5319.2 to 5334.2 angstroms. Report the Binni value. 28.5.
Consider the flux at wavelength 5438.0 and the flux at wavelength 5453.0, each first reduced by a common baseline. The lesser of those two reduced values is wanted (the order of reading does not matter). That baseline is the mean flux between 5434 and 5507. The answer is -1.4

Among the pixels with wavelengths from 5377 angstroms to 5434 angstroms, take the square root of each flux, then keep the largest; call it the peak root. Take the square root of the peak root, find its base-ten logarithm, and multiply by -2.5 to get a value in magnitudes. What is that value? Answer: -0.769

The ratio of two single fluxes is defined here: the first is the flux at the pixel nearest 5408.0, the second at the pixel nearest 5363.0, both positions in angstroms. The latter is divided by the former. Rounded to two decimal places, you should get 1.27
